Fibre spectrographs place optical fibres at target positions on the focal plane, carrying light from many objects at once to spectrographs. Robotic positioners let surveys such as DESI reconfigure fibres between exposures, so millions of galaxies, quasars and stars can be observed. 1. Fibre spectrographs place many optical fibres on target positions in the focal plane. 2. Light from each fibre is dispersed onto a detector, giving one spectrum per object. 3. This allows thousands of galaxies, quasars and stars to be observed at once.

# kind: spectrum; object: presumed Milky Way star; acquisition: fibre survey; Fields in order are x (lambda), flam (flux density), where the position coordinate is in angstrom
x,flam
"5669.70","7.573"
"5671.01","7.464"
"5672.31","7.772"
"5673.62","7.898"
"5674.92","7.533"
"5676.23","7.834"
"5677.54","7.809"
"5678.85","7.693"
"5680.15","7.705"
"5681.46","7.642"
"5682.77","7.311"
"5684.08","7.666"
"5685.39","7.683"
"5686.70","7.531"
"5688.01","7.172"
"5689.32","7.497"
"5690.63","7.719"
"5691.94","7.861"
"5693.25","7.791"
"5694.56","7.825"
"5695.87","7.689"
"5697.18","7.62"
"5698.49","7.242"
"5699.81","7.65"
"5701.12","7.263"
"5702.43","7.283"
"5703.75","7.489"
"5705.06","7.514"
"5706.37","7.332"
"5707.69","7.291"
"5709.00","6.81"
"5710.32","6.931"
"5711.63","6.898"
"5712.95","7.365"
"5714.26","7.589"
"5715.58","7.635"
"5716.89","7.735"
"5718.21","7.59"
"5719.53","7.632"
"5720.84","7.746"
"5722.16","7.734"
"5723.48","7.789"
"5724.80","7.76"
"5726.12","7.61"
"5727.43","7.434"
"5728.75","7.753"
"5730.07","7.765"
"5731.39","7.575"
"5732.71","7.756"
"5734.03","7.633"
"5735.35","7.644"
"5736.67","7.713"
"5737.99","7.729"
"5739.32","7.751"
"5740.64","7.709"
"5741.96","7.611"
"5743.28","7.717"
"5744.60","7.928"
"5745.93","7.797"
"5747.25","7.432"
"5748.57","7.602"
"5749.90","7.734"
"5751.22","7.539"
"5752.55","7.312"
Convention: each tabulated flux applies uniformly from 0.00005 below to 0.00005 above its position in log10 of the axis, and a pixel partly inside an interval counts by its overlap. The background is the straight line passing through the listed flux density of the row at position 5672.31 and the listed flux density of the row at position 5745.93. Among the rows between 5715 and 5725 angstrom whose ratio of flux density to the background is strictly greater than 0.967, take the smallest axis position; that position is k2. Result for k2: 5715.58 angstrom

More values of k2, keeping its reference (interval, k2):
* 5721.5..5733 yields 5722.16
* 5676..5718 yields 5676.23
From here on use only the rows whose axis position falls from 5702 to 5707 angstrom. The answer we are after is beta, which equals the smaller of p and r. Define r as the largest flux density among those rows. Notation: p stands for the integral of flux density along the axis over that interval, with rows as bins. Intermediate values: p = 37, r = 7.514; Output 7.51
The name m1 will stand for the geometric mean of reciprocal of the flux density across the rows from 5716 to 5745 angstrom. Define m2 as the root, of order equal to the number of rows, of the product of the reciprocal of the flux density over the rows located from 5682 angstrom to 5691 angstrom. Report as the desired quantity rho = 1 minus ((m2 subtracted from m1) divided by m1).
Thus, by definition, 1.02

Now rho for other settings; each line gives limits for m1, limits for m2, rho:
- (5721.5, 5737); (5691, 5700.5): 1.00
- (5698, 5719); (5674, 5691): 0.97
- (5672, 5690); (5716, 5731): 0.99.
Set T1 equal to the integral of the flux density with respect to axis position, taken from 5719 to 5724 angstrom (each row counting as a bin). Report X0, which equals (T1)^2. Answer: 1494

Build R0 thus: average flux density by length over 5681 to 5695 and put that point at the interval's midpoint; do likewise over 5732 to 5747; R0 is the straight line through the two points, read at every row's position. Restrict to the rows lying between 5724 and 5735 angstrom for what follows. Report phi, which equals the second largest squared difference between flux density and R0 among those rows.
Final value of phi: 0.02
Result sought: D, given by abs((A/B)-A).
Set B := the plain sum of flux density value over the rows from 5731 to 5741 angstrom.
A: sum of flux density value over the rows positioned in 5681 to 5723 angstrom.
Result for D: 236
